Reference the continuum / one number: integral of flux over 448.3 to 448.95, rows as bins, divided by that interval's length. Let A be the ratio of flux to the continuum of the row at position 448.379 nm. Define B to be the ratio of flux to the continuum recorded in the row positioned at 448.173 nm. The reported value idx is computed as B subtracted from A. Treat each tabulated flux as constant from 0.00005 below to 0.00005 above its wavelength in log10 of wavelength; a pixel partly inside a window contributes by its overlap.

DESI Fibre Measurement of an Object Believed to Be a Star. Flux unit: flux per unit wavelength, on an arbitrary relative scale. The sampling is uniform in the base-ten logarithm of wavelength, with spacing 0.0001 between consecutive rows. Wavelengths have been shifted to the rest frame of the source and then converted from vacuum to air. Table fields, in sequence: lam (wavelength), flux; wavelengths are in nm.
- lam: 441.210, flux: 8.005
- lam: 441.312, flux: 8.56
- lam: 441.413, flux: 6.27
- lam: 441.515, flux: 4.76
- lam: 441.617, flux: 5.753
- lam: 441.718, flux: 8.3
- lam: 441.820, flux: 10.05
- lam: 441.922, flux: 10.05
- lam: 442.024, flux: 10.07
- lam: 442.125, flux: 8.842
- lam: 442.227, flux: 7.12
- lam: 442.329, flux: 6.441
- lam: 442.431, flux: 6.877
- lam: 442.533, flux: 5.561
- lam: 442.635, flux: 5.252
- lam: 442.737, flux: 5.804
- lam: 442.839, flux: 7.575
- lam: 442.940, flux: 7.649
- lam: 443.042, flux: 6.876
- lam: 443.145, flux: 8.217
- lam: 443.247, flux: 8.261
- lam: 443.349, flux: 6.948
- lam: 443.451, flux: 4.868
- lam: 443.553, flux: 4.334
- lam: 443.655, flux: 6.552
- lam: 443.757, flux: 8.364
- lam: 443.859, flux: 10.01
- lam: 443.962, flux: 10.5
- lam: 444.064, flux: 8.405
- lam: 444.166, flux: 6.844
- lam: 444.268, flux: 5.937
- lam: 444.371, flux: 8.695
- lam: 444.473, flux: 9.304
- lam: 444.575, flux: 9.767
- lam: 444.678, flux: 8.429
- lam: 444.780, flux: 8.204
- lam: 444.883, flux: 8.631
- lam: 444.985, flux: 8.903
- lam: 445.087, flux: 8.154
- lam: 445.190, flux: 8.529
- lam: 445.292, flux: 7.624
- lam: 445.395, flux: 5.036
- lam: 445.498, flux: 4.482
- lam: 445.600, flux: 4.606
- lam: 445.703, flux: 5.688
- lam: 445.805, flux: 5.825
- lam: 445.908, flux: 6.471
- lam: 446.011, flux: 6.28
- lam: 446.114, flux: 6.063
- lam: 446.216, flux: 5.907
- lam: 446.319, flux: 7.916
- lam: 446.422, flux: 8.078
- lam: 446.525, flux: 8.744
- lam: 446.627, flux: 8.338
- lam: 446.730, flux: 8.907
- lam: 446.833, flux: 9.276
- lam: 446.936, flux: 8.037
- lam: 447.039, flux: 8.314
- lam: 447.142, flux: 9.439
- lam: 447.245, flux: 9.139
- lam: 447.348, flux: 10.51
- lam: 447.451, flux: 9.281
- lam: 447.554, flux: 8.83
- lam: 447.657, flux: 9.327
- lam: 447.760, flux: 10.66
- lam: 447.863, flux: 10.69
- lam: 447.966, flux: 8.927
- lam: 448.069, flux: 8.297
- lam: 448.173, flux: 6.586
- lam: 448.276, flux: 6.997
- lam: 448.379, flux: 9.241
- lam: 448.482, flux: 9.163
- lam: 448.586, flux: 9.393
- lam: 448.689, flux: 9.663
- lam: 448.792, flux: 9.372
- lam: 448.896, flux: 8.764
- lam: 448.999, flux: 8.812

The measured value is 0.3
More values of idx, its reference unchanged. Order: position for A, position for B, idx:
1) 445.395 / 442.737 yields -0.1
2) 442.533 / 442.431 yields -0.1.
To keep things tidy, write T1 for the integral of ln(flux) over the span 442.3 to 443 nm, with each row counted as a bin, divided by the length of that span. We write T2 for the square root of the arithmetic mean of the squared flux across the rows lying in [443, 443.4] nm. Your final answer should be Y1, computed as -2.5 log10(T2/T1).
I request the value -1.53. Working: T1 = 1.86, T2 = 7.6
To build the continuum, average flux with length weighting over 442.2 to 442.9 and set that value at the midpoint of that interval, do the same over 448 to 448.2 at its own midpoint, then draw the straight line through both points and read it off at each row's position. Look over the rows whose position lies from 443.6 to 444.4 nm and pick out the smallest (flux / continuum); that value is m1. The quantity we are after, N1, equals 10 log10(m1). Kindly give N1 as -0.6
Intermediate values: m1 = 0.88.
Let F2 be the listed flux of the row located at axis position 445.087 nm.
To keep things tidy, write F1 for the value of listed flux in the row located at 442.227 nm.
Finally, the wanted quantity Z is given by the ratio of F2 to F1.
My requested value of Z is 1.1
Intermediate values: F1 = 7.12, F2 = 8.154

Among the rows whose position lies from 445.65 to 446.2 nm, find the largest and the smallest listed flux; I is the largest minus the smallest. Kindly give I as 0.8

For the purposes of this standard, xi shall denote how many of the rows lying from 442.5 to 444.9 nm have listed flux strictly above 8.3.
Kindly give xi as 9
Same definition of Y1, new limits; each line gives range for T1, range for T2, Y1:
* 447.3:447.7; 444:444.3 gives -1.25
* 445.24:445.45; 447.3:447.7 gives -1.80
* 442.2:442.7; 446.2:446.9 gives -1.64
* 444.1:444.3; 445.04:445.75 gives -1.35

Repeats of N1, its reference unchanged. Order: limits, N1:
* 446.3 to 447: 0.4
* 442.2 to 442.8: -0.9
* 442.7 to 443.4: -0.4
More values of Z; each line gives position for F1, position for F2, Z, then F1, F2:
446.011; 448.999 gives 1.4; 6.28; 8.812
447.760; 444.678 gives 0.8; 10.66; 8.429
